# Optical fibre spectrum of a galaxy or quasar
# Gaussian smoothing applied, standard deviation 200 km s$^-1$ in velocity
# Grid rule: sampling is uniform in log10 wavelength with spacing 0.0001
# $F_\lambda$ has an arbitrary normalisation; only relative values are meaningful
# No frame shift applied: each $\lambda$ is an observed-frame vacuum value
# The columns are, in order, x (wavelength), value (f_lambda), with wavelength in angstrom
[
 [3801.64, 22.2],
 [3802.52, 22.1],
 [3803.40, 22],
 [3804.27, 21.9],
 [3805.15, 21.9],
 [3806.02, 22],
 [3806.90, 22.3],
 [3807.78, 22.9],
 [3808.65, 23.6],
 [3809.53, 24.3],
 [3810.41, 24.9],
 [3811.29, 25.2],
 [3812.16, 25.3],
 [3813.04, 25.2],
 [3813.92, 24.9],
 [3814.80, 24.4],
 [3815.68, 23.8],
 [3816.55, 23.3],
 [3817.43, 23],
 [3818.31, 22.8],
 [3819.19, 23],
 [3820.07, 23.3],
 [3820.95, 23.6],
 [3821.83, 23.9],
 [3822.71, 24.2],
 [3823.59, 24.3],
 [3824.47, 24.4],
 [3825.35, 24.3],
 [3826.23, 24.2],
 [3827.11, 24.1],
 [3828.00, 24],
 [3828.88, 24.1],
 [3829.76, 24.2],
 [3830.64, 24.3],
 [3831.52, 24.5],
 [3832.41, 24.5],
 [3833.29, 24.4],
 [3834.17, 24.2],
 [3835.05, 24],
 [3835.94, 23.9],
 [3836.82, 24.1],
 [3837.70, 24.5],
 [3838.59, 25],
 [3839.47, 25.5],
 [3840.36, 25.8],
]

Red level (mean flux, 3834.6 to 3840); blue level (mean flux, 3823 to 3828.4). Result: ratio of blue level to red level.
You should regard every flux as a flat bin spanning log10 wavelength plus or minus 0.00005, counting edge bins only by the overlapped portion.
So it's 0.99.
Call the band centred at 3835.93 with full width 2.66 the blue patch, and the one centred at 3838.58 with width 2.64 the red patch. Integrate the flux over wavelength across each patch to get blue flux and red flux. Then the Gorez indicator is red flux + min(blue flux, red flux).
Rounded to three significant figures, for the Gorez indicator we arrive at 130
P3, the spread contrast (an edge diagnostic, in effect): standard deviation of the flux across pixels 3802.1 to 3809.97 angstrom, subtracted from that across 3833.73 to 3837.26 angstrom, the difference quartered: -0.18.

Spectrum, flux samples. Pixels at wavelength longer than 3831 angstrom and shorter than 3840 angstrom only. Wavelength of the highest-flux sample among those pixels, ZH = 3839.47 angstrom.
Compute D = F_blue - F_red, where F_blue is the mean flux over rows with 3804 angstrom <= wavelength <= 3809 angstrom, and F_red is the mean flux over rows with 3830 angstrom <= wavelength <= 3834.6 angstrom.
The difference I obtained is -1.9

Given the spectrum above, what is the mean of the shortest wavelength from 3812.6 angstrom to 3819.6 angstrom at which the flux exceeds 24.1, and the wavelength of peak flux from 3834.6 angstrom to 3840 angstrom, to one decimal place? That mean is 3826.3 angstrom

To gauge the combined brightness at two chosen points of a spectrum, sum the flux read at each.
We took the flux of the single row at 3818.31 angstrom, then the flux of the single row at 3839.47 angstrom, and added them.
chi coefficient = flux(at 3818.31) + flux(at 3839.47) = 48.3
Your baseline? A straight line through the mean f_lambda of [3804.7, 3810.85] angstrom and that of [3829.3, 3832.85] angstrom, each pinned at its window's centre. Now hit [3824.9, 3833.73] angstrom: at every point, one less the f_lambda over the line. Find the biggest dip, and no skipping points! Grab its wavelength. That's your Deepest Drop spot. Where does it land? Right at 3828.00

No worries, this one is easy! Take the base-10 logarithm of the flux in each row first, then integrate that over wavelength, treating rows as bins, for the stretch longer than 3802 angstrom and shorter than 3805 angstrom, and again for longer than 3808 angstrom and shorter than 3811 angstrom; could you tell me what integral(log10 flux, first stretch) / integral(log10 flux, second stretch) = 0.97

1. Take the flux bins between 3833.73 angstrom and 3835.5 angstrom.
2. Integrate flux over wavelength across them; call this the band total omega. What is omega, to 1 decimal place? 42.6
